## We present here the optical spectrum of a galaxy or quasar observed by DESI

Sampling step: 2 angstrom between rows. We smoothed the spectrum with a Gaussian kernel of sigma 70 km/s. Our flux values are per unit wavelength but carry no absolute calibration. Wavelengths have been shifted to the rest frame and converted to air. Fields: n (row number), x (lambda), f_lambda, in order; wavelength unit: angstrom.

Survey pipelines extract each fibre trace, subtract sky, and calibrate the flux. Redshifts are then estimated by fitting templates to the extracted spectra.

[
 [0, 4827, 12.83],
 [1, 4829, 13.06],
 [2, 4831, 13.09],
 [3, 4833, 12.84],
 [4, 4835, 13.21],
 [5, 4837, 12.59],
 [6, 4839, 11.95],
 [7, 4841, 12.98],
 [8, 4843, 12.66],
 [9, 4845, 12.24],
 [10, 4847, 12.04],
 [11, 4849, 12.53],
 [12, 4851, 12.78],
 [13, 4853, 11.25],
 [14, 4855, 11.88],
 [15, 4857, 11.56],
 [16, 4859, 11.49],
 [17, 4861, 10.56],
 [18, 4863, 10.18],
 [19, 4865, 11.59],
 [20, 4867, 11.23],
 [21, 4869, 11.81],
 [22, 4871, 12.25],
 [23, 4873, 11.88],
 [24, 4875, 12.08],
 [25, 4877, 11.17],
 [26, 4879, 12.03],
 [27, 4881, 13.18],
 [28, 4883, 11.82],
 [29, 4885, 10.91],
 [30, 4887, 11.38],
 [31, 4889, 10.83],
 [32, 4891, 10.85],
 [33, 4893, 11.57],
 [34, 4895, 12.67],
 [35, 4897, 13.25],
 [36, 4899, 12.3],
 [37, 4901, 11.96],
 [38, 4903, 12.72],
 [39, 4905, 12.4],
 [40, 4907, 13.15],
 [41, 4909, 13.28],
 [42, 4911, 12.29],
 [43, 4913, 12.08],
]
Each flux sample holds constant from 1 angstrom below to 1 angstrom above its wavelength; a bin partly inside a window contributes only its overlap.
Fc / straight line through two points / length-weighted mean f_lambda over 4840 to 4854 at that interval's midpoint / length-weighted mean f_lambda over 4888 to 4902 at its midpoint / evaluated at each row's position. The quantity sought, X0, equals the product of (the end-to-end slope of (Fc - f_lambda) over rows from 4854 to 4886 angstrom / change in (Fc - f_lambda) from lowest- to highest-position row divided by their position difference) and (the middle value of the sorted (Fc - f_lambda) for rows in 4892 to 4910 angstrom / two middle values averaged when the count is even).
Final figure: -0.017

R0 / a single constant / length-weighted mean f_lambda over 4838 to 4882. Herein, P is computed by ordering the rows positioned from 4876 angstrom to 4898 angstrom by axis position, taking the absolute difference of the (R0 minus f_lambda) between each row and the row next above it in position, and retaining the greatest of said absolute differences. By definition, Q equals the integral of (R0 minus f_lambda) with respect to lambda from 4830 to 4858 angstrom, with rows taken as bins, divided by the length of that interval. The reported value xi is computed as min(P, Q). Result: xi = -0.5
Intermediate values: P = 1.36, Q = -0.5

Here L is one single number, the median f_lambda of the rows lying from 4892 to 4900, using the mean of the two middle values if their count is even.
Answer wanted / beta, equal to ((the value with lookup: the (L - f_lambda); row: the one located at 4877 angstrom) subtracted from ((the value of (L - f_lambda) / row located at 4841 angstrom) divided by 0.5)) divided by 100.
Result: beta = -0.023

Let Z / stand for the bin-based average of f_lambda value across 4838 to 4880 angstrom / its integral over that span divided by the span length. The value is 11.8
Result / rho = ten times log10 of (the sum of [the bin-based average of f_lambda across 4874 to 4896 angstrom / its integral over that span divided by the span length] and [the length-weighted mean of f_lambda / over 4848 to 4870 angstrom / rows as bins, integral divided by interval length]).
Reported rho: 13.66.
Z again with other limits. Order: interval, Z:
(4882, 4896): 11.4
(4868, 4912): 12.1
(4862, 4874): 11.5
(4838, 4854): 12.3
